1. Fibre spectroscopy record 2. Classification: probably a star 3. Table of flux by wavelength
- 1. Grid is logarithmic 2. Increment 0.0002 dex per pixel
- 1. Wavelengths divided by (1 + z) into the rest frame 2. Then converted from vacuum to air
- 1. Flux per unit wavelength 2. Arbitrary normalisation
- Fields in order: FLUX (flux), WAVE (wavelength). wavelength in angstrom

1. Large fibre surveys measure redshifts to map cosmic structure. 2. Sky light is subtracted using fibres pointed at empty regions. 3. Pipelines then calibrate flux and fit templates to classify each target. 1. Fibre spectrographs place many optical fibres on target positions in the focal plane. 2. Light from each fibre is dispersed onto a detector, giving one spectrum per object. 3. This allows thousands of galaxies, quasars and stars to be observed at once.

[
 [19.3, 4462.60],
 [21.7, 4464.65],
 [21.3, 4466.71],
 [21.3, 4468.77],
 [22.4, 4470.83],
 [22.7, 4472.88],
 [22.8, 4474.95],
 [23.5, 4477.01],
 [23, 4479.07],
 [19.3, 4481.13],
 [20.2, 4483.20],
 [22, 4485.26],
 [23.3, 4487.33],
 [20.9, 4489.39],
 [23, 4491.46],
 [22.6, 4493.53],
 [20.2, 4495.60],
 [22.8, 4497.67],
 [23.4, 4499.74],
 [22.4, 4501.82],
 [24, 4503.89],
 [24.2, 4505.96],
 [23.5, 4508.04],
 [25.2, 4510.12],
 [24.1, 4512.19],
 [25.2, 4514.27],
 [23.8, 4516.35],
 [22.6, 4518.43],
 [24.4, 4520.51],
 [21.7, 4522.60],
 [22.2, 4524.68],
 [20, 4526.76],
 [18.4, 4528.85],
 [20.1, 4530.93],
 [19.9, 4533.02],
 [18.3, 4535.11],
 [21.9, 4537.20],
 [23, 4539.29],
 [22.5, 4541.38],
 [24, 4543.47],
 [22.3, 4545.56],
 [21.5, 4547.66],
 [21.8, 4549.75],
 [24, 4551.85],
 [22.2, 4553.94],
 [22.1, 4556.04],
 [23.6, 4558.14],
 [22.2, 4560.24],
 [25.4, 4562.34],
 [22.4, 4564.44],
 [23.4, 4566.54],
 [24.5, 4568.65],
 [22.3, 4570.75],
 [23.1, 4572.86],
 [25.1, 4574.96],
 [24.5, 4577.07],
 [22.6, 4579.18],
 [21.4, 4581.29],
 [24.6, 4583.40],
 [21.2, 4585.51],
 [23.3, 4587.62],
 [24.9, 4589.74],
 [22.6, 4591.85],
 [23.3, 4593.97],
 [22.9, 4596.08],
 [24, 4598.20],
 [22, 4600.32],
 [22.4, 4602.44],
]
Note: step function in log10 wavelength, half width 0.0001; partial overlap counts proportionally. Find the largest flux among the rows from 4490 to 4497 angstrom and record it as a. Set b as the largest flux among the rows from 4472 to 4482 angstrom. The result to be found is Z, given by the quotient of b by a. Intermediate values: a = 23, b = 23.5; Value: 1.02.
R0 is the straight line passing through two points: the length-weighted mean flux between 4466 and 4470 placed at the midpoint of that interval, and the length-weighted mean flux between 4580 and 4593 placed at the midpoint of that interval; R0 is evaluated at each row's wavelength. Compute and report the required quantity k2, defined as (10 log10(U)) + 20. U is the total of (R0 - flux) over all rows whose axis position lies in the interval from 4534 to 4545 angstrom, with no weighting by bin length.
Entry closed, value 23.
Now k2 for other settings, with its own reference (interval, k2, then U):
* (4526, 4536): 32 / 14.4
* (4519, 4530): 26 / 3.9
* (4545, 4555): 18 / 0.6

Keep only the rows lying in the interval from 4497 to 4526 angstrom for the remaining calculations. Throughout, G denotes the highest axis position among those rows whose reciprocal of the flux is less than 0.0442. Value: 4520.51 angstrom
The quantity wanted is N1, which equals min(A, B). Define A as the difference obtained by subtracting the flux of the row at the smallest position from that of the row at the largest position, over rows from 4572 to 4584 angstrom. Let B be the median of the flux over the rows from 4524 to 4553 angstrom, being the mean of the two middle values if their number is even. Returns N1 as 1.5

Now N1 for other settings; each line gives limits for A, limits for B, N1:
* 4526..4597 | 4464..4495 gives 2.9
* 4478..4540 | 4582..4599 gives 0.0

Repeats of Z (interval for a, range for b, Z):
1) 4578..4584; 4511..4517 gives 1.02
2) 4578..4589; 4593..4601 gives 0.98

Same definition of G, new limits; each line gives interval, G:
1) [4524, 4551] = 4543.47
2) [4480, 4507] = 4505.96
